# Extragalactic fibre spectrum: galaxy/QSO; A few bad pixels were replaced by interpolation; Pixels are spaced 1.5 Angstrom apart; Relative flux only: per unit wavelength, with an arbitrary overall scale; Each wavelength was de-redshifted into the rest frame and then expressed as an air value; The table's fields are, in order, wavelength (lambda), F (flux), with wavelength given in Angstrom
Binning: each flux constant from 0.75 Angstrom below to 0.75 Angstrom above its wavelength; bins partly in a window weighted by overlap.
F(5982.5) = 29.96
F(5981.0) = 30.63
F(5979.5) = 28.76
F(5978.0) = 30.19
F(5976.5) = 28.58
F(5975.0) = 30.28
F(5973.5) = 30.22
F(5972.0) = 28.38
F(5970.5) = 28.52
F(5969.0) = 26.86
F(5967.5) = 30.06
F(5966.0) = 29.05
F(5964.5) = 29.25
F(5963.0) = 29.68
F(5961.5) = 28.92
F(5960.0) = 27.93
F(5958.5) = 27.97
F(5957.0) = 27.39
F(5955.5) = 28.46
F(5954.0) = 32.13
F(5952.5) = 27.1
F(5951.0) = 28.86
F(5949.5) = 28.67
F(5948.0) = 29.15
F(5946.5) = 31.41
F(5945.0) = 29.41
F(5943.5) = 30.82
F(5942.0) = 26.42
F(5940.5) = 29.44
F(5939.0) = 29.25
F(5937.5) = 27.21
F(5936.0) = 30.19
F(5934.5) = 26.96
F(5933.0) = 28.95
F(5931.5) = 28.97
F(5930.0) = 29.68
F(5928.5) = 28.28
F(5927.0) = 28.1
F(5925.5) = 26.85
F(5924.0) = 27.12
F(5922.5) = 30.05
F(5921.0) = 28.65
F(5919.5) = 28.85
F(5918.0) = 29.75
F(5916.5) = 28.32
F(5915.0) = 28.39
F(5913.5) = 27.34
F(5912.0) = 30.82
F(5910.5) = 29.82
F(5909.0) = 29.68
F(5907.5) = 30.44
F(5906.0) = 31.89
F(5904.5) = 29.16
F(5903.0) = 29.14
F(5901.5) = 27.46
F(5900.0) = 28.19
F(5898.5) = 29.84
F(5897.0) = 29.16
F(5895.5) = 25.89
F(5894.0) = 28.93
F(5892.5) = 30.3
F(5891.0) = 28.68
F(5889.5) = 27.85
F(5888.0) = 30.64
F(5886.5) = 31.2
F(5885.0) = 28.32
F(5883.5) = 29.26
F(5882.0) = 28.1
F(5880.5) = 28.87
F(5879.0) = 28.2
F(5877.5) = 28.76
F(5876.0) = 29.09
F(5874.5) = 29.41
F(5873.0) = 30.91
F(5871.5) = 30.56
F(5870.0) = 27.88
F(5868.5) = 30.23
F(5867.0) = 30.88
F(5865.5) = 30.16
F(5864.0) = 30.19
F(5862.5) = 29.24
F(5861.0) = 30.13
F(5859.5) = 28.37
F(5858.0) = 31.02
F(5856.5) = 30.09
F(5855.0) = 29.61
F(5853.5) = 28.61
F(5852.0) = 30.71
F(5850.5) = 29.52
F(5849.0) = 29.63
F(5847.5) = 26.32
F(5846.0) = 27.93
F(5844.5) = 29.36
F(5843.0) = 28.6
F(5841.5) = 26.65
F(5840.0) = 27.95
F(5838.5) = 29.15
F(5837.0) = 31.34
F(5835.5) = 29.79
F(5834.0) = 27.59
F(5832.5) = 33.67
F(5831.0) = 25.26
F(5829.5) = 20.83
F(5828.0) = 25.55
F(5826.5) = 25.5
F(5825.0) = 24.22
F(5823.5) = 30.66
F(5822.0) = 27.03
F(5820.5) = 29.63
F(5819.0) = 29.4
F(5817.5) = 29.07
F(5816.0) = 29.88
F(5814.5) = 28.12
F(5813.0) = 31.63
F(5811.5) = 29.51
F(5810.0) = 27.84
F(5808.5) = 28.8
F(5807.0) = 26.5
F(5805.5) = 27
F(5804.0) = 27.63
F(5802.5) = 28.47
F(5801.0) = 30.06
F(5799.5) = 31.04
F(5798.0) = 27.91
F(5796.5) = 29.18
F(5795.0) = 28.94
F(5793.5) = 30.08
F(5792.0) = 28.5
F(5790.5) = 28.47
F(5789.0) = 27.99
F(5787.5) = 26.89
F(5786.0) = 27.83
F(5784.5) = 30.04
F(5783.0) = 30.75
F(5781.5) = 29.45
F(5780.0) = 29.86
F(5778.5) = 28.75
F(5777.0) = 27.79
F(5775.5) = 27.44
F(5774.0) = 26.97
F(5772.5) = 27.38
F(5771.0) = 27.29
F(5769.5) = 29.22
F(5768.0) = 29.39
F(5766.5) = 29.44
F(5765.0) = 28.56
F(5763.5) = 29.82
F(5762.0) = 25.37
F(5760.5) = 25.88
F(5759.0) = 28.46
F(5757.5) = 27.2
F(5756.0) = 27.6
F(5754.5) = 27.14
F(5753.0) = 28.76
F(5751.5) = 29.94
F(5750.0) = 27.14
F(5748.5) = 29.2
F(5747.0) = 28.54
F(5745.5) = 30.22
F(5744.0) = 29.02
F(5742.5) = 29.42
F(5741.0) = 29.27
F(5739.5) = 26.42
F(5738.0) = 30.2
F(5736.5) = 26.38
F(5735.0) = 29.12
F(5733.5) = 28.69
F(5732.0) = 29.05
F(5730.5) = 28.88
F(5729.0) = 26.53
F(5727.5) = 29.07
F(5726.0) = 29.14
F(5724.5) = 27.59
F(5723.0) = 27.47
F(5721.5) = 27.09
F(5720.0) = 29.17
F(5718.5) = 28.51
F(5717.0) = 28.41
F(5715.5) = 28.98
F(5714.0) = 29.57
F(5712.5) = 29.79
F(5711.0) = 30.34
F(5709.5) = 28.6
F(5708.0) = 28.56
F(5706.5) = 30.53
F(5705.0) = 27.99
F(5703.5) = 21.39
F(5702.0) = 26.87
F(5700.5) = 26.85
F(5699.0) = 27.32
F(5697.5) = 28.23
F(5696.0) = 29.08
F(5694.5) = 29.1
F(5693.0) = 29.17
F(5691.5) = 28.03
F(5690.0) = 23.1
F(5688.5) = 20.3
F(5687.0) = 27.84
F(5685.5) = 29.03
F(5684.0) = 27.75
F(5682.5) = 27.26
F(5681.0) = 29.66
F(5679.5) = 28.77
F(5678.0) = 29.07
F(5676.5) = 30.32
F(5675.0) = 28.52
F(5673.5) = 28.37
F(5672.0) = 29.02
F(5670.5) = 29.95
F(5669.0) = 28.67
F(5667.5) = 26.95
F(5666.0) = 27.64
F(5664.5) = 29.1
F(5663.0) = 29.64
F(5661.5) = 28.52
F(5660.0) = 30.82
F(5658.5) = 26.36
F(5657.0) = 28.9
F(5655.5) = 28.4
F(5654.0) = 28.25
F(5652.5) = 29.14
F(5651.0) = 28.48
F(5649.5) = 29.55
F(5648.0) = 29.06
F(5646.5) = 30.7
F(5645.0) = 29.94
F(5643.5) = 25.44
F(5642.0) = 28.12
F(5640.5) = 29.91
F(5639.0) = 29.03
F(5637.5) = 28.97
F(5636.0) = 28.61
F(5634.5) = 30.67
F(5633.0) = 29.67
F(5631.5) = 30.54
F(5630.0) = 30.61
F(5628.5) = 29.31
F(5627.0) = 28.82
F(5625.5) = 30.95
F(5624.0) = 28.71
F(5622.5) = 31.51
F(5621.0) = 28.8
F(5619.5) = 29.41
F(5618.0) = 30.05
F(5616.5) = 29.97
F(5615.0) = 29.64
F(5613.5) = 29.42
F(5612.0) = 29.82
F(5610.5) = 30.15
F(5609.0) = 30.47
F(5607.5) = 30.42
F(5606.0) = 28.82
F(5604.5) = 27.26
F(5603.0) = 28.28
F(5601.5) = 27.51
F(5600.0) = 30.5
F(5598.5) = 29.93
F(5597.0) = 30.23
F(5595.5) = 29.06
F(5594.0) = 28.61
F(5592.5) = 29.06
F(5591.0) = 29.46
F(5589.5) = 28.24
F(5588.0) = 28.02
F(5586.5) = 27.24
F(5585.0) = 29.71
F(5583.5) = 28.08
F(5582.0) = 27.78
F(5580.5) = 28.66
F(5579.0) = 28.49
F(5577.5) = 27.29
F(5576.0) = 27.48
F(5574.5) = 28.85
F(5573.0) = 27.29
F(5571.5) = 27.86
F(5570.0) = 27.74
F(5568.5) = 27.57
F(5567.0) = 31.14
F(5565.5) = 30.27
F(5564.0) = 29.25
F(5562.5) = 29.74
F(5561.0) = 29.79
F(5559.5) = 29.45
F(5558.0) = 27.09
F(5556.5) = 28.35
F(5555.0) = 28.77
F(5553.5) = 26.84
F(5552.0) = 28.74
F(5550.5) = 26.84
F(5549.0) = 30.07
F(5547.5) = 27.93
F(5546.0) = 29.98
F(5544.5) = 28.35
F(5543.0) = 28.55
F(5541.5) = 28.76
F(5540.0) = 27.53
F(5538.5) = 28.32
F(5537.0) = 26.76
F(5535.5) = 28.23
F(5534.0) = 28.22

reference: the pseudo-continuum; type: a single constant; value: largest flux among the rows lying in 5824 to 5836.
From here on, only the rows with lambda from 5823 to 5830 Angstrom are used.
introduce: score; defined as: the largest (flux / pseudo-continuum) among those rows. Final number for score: 0.91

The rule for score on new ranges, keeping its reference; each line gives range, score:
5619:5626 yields 0.94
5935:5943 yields 0.90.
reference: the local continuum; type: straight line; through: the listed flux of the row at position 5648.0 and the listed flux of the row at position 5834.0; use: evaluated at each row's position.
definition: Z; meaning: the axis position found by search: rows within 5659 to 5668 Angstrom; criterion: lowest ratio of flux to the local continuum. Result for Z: 5667.5 Angstrom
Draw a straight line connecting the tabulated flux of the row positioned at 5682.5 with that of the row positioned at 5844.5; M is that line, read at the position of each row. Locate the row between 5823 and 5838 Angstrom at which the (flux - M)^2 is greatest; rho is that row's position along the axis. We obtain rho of 5829.5 Angstrom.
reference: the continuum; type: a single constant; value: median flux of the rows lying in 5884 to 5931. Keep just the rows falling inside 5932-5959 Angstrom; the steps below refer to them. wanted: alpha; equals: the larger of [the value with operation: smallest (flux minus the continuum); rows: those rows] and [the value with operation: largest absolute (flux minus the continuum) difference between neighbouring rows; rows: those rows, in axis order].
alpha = 5.0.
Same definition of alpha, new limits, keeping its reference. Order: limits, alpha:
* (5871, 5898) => 3.3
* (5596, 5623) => 3.0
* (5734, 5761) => 3.8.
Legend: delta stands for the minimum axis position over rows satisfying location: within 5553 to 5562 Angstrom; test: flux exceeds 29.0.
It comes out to 5559.5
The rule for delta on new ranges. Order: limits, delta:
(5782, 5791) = 5783.0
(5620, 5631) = 5622.5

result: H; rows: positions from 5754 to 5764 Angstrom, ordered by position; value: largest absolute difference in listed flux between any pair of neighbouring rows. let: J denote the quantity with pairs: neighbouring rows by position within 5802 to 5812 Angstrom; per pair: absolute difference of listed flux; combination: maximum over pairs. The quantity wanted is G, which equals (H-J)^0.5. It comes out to 1.5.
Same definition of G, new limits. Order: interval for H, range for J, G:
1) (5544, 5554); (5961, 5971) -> 0.2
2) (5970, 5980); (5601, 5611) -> 0.5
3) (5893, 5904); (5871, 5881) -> 1.3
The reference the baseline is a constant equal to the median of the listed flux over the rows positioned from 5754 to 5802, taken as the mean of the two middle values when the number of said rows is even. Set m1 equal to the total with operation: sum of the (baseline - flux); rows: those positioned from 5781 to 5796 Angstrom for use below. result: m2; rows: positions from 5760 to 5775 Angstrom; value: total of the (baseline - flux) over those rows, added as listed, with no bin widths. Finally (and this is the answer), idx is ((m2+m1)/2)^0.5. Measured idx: 0.8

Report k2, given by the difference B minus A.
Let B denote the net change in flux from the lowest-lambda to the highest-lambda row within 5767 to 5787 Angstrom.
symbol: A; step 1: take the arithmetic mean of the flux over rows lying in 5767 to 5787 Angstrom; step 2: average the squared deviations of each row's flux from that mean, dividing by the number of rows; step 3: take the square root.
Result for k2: -2.8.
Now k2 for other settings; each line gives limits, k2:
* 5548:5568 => -0.2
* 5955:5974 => 0.8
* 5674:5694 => -2.0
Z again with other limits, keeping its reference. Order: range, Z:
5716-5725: 5721.5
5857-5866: 5859.5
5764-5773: 5771.0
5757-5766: 5762.0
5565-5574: 5573.0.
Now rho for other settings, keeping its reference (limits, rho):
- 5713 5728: 5714.0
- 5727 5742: 5738.0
